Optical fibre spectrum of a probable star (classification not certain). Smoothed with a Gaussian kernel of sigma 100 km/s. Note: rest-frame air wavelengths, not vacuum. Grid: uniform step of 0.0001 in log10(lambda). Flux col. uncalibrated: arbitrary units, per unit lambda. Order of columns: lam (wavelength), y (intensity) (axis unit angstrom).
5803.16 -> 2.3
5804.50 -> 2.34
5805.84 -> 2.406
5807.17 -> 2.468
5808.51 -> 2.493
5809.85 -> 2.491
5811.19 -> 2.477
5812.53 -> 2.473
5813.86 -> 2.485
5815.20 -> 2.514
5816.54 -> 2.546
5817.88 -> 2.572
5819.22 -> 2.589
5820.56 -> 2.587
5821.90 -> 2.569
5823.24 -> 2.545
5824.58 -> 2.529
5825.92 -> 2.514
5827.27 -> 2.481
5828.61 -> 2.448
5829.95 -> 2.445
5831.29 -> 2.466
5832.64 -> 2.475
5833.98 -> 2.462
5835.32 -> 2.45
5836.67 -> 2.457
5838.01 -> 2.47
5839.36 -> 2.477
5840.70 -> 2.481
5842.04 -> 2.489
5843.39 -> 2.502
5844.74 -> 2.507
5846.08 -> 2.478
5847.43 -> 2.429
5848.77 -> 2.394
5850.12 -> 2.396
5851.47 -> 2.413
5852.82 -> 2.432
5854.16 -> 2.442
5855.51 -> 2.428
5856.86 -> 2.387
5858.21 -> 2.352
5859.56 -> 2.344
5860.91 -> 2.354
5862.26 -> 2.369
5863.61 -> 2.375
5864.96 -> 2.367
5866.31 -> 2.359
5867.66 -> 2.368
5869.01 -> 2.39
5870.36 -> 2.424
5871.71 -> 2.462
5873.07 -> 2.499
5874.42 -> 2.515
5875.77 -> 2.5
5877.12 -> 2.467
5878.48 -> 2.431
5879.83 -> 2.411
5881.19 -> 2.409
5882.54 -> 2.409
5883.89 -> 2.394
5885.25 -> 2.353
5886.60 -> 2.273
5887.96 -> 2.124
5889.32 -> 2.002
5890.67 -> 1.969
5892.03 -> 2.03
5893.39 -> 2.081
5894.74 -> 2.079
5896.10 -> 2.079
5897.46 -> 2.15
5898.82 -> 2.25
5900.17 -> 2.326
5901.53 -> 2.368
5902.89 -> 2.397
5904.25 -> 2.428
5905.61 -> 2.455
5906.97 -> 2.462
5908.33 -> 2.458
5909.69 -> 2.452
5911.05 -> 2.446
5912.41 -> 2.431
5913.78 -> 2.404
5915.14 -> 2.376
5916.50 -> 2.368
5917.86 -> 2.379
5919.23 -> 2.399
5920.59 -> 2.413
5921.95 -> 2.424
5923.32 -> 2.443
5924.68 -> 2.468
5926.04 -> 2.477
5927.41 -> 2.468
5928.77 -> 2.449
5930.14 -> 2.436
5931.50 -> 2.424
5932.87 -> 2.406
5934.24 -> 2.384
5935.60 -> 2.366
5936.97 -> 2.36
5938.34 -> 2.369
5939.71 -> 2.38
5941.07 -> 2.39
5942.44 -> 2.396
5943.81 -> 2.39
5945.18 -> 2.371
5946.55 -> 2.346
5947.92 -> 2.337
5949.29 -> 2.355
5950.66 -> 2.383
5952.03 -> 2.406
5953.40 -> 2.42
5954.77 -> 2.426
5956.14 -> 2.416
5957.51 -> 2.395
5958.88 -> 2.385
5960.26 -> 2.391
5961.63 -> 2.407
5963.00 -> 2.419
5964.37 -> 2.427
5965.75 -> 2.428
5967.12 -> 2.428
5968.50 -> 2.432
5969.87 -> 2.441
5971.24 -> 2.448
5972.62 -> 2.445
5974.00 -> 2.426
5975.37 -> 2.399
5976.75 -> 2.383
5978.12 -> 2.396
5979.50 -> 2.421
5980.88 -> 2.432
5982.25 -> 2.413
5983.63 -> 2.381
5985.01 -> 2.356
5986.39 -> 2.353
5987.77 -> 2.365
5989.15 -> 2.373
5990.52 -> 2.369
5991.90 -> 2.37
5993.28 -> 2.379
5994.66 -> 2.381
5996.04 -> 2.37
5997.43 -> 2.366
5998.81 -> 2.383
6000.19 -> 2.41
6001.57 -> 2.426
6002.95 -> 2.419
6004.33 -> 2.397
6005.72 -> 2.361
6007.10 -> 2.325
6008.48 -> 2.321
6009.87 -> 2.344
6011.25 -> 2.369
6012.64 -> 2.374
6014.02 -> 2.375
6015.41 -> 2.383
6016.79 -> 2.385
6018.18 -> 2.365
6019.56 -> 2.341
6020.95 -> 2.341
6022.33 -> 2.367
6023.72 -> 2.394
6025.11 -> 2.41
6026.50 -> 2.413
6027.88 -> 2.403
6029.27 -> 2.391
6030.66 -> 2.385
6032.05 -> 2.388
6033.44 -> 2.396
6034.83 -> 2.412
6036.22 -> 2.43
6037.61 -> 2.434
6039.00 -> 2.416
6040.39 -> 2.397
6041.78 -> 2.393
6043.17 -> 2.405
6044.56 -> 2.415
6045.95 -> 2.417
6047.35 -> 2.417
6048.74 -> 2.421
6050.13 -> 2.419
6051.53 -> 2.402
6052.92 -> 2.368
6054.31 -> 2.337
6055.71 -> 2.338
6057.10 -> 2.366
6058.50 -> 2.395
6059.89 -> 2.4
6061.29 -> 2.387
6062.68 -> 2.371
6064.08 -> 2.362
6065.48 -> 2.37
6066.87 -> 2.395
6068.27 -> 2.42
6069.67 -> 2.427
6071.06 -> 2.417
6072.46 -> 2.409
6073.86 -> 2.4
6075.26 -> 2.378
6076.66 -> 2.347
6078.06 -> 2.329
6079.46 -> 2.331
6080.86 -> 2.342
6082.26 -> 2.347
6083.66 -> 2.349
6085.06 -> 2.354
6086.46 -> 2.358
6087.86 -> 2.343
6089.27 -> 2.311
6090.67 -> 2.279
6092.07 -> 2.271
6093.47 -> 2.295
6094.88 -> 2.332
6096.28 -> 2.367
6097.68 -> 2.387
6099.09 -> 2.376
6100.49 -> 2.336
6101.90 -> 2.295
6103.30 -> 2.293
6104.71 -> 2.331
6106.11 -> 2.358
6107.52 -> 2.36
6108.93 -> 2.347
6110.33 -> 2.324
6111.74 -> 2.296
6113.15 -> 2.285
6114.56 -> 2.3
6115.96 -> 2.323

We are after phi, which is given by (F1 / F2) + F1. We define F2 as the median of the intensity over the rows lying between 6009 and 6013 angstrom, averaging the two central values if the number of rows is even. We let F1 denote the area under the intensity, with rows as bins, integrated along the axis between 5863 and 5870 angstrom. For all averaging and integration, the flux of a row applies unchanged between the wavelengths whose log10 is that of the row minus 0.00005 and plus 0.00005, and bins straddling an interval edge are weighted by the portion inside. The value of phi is 24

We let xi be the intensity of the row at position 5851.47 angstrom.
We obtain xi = 2.413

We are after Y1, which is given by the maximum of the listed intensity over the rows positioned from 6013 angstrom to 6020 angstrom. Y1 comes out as 2.385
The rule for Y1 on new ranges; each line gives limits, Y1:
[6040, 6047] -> 2.417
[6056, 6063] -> 2.4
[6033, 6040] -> 2.434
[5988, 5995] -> 2.381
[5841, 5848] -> 2.507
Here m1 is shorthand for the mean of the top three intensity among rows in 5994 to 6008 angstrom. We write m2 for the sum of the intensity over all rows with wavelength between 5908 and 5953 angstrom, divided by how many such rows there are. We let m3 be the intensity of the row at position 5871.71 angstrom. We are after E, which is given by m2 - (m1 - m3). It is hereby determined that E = 2.45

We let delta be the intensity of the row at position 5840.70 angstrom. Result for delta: 2.481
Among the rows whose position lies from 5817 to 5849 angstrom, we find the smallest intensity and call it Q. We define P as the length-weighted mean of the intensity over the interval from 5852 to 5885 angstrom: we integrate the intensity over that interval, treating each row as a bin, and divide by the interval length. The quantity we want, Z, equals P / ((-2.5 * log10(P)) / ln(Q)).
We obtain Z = -2.20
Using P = 2.41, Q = 2.394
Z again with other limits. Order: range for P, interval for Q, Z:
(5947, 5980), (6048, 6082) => -2.13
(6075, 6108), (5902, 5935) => -2.19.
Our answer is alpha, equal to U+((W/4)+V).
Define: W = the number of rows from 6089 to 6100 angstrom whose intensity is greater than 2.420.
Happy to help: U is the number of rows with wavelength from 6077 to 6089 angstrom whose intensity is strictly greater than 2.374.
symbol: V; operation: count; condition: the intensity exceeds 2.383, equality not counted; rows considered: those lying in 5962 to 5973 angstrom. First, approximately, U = 0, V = 8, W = 0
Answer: 8.0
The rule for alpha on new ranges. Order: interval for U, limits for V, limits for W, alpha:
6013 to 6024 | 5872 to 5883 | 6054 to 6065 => 12.0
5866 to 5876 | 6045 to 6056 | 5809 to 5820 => 13.0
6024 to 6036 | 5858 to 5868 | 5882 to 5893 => 8.0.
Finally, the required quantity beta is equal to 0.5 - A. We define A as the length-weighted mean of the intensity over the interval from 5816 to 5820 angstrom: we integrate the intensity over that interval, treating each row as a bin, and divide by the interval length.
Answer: -2.07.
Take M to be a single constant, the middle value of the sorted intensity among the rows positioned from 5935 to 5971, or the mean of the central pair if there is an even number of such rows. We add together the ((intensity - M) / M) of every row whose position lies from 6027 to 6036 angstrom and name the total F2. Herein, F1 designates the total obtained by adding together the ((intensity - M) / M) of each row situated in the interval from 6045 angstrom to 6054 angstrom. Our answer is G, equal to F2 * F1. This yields 0.000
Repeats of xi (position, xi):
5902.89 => 2.397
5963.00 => 2.419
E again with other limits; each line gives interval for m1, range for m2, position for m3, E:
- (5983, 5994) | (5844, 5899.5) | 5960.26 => 2.35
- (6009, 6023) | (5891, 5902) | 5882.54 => 2.20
